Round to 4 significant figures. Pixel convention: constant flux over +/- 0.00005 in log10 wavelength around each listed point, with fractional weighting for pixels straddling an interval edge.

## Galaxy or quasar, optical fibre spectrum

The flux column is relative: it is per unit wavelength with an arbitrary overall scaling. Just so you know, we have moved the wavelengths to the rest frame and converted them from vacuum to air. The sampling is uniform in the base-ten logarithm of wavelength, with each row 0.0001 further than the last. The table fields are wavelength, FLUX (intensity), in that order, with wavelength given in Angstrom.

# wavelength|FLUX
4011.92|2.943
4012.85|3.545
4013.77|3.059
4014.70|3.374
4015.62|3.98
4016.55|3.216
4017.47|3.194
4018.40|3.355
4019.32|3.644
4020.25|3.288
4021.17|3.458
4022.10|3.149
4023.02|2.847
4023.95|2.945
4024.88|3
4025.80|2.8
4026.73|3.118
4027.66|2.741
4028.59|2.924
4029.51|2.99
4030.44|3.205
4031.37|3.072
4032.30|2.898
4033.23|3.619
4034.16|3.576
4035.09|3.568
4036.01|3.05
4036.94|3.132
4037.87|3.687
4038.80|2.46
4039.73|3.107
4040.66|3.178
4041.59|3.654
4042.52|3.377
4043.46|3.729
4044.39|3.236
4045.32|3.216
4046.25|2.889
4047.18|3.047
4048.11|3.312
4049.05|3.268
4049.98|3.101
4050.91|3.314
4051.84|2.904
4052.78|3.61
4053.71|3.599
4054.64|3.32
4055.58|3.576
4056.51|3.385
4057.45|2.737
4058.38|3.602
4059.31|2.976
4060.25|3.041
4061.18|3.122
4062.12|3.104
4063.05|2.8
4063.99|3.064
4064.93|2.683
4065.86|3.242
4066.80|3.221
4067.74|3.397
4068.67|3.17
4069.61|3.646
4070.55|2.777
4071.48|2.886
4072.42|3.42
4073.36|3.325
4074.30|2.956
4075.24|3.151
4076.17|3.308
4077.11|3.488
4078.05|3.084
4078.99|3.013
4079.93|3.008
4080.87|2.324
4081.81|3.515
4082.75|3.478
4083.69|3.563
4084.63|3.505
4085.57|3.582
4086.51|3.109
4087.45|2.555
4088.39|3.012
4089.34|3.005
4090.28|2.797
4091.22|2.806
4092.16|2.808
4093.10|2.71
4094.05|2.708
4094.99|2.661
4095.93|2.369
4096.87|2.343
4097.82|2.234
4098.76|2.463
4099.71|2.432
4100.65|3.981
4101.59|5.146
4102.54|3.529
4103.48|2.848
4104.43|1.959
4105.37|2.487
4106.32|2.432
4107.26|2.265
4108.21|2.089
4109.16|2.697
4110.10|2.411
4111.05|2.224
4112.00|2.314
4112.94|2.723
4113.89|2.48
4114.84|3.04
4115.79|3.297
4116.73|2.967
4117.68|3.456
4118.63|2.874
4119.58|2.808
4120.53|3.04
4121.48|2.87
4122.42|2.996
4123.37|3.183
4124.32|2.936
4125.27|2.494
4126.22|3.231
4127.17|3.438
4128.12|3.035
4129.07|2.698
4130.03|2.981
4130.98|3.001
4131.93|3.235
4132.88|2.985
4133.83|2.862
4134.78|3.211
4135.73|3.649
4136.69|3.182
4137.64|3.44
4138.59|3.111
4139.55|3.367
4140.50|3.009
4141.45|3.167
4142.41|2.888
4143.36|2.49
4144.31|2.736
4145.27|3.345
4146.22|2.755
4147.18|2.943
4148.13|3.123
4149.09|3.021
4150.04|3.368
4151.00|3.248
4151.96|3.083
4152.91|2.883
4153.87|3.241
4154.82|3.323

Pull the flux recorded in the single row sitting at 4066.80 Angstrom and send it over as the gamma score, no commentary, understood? 3.221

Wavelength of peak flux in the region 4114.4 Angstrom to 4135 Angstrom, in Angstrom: 4117.68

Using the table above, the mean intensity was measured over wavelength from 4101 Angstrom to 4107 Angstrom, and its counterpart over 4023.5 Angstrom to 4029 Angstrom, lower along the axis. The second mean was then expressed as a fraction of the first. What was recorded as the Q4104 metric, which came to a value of 0.95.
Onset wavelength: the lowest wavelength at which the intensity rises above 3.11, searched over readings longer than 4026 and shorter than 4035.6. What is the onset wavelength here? 4026.73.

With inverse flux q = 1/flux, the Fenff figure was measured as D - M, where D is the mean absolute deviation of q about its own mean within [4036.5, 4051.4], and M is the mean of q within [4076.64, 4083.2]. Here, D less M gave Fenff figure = -0.30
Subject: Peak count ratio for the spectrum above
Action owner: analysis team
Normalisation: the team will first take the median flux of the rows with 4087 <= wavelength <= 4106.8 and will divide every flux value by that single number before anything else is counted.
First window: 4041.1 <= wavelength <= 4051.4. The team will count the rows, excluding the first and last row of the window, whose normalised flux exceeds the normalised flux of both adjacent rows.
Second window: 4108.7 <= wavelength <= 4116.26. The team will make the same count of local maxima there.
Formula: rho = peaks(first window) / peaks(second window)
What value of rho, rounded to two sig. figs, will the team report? 2.0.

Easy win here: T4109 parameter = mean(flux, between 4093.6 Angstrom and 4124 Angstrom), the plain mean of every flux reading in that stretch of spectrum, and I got 2.79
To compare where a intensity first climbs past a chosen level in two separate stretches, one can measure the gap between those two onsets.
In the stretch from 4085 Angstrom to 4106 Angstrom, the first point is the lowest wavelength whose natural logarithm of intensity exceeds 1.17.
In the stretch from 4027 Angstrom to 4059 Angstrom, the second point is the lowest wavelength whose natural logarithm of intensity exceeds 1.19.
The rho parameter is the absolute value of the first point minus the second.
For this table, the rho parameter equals 52.3 Angstrom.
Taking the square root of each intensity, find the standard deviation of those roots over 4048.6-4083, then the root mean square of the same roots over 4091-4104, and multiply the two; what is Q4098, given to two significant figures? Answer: 0.15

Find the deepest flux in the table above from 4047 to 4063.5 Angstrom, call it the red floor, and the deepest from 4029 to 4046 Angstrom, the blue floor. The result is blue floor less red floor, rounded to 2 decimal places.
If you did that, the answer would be -0.28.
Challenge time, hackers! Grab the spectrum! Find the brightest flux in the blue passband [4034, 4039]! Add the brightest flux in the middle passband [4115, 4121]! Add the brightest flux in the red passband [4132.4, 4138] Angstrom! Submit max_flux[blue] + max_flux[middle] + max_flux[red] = 10.8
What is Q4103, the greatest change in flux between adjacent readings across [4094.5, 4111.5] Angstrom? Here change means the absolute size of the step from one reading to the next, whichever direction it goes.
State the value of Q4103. 1.6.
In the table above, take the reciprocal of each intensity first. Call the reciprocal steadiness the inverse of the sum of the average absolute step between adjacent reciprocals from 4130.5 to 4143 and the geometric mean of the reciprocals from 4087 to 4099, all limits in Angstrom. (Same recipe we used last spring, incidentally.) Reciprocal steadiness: 2.46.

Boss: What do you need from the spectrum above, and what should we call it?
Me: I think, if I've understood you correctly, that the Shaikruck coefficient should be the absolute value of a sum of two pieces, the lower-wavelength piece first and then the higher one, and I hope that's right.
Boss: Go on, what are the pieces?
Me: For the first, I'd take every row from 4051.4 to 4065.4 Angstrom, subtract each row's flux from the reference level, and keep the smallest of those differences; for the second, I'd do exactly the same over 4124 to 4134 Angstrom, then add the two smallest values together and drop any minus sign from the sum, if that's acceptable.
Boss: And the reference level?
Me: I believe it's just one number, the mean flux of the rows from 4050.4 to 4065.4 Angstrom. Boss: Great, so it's 0.69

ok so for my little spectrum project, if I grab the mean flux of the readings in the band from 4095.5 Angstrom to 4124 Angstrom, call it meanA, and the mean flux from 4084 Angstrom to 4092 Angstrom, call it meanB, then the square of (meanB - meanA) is 0.061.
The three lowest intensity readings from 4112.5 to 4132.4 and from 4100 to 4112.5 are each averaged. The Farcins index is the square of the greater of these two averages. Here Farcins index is 6.5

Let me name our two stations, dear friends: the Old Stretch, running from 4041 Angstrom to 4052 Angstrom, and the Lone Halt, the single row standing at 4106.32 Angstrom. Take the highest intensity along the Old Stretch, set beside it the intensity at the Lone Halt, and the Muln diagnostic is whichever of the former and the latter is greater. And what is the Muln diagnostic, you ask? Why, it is 3.73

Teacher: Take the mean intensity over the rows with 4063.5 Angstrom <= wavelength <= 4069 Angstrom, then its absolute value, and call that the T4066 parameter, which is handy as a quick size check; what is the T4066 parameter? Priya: 3.13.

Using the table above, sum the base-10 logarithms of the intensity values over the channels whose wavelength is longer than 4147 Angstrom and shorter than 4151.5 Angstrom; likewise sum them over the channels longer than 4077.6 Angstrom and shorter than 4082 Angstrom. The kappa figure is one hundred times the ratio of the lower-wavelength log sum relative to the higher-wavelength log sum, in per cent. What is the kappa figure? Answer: 95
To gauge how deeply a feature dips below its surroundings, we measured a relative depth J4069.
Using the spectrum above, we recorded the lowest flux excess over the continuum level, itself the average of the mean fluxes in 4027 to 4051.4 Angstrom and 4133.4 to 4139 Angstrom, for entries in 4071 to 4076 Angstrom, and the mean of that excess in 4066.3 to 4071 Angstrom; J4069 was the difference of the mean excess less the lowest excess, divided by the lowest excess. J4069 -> -1.05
